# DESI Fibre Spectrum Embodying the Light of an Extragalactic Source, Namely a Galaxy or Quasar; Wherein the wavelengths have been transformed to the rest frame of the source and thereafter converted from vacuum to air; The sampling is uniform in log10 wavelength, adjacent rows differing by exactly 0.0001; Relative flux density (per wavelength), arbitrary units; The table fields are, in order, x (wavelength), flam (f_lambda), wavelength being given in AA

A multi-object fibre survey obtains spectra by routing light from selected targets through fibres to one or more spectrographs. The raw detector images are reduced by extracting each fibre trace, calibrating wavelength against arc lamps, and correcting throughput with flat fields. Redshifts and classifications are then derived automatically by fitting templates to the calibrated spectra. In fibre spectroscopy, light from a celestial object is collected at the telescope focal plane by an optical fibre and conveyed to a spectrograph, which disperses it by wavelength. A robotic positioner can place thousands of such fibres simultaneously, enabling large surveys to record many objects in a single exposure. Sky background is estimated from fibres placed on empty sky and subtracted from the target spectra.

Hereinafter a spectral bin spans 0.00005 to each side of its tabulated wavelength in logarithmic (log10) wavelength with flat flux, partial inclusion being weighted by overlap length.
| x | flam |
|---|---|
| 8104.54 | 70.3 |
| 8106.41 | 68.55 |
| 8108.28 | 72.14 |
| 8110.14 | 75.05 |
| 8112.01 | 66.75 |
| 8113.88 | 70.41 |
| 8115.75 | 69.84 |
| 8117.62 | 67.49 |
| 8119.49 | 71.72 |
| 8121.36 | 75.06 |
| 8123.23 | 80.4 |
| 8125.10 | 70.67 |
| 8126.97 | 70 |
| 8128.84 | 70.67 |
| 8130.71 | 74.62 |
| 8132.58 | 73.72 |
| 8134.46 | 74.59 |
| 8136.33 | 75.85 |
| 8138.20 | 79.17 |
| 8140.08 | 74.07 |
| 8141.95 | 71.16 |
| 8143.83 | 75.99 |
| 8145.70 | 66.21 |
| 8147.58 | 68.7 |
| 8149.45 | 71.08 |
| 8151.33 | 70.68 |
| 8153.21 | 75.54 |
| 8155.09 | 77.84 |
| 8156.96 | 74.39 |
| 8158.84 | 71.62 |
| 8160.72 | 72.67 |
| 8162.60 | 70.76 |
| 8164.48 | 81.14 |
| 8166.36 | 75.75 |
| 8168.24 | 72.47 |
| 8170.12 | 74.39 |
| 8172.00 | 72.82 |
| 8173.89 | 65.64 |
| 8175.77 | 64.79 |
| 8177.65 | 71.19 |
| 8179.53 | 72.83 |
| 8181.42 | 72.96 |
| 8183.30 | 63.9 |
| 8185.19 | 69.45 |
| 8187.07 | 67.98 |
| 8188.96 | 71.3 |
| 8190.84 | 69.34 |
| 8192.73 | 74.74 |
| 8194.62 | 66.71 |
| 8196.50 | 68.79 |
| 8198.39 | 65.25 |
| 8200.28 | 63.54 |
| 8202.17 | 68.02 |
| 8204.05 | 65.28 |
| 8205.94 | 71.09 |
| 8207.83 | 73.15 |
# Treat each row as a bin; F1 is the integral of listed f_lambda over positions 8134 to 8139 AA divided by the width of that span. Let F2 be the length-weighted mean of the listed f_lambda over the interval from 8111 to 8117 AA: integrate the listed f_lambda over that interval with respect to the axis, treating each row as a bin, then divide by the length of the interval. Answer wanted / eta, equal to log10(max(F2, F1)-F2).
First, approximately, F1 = 77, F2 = 68.9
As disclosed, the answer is 0.89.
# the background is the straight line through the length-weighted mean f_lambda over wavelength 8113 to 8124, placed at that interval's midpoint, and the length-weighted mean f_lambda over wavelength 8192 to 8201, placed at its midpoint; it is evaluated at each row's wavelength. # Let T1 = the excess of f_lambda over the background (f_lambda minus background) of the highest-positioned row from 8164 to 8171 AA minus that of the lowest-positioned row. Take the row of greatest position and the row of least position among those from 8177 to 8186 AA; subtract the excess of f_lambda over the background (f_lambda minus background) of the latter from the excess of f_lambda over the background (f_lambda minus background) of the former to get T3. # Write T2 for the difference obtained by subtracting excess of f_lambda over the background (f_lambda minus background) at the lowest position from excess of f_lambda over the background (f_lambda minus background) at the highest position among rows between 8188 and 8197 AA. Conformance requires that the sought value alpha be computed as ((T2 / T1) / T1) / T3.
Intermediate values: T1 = -6.4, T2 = -2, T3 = -1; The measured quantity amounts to 0.04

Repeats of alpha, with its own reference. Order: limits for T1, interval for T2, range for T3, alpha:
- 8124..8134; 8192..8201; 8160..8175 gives 0.14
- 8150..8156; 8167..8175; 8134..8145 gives -0.06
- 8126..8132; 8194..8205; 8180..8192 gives 0.01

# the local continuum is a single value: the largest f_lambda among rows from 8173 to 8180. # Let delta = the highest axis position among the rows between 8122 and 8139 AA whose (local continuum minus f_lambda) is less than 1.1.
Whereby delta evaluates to 8138.20 AA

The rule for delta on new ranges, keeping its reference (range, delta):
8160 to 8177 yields 8172.00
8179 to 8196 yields 8192.73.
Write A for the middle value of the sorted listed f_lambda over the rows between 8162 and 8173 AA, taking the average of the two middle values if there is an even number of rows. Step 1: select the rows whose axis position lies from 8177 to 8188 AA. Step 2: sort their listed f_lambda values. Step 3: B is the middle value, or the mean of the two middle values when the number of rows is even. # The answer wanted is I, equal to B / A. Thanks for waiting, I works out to 0.96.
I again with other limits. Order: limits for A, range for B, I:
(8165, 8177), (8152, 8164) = 1.01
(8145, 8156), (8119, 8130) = 1.00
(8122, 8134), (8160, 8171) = 1.02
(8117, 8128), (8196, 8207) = 0.94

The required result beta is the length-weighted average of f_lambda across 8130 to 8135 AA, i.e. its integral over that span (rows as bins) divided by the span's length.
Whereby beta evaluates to 74.2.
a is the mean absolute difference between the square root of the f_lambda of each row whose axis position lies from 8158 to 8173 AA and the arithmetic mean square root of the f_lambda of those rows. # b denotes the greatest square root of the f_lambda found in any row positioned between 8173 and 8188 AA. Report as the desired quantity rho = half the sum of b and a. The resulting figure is 4.34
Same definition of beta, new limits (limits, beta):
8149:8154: 72.4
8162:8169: 75.3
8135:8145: 75.1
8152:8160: 74.6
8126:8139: 74.1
